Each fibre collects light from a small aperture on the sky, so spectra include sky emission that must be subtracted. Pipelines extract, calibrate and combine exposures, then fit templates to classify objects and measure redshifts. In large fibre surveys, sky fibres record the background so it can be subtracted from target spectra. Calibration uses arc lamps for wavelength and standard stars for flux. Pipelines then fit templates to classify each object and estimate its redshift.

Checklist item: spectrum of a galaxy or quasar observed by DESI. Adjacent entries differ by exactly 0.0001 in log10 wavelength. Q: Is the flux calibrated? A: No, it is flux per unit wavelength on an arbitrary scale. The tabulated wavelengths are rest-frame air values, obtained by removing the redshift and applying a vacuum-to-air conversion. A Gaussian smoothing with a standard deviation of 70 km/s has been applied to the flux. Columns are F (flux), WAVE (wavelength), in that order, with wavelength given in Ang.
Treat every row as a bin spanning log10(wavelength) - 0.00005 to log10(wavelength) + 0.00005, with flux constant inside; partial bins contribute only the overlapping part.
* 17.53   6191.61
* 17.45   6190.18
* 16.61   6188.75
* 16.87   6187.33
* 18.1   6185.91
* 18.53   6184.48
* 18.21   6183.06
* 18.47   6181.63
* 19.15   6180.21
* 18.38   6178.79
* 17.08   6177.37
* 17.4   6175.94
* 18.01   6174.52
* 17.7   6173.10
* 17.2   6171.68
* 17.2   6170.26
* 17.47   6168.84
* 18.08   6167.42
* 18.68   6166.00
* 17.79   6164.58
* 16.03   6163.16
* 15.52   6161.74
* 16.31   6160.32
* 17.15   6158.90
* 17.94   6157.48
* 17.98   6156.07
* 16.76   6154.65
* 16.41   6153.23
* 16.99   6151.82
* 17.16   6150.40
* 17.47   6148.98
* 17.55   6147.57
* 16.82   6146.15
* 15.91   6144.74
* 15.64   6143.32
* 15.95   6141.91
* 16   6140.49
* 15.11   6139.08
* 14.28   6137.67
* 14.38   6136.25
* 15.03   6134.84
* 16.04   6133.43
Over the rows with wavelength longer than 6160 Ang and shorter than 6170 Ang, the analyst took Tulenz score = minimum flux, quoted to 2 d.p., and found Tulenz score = 15.52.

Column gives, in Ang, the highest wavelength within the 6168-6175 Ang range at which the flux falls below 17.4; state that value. 6171.68 Ang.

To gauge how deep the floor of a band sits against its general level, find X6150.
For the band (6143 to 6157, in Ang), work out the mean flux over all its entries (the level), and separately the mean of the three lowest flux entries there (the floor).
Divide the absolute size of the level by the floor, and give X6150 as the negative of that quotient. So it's -1.06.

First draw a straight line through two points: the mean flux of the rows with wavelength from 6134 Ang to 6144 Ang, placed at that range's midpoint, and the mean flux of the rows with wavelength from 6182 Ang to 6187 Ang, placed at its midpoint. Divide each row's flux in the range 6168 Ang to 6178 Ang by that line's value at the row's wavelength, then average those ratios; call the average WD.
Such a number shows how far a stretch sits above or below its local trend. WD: 1.00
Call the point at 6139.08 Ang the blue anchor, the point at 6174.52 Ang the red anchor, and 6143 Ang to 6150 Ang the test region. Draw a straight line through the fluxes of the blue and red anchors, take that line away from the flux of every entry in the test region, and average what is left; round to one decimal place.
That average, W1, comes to 1.0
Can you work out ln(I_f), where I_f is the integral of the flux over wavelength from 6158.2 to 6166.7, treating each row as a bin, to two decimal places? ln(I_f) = 4.97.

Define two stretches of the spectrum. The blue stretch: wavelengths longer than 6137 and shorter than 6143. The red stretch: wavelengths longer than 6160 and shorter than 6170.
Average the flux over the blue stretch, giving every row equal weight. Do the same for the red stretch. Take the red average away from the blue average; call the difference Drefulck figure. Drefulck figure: -1.8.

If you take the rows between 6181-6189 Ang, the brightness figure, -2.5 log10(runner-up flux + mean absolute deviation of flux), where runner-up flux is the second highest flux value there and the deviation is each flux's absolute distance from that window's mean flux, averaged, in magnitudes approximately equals -3.21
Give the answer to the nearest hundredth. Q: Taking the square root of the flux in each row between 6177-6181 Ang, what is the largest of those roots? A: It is 4.38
